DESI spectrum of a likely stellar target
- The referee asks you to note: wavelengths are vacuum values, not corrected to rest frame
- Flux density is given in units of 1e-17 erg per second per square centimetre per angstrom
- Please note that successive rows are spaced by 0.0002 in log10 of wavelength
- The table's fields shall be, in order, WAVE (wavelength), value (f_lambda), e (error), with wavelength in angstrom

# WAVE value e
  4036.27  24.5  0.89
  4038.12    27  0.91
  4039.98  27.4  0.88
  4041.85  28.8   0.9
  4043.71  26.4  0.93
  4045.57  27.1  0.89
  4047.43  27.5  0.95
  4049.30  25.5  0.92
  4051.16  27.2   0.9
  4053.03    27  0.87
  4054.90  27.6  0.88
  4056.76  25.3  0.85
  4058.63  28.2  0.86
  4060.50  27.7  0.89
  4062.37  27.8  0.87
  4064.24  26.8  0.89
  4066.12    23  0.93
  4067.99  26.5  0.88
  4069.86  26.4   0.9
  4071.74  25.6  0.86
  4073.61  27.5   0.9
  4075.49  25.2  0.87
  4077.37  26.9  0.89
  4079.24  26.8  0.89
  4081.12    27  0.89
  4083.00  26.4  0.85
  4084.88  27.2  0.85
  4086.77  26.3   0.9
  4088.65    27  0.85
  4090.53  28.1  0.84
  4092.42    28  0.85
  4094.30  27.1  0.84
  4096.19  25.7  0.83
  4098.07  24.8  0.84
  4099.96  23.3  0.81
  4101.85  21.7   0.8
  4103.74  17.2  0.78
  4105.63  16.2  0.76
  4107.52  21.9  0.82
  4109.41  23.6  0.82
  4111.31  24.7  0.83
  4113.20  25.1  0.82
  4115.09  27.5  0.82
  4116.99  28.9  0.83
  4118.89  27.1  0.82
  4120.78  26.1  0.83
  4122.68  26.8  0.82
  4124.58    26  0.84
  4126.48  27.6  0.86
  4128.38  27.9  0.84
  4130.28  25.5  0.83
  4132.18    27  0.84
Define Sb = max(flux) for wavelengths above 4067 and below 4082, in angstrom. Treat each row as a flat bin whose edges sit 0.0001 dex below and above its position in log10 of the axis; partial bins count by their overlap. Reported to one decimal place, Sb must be 27.5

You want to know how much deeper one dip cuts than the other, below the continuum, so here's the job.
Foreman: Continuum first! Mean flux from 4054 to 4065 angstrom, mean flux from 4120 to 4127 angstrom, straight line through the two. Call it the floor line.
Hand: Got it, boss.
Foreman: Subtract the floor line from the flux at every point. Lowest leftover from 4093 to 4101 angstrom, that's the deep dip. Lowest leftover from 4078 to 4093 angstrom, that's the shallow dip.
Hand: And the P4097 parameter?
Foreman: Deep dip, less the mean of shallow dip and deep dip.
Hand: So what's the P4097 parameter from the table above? -1.4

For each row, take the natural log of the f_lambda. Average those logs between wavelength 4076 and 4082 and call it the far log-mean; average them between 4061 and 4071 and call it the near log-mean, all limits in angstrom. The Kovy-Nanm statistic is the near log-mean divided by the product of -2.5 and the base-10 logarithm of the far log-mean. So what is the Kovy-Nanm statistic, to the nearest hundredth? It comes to -2.52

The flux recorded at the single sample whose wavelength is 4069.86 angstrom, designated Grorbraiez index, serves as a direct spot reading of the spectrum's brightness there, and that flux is 26.4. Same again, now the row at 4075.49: 25.2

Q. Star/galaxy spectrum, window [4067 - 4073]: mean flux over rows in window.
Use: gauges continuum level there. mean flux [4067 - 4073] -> 26.2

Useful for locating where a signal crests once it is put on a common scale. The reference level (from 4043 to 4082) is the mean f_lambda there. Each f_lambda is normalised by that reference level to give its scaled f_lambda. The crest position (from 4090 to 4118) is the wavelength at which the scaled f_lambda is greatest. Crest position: 4116.99 angstrom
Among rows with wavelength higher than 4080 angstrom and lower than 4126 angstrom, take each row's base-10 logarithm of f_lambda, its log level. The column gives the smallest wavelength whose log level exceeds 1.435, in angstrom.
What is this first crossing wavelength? 4090.53 angstrom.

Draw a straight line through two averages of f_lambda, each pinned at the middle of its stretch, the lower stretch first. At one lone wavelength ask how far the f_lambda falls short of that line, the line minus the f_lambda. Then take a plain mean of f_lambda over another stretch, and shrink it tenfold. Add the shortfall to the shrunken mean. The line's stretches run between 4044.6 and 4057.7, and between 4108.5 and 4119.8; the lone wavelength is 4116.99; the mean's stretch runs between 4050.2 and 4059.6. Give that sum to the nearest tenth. -0.1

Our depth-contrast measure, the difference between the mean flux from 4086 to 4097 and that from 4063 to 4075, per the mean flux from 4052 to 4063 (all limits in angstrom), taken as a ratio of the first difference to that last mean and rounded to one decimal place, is 0.0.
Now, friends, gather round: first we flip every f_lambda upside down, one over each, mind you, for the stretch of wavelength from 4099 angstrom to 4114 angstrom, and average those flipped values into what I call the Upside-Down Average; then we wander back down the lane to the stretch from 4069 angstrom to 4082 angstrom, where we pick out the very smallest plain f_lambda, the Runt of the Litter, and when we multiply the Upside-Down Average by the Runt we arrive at 1.19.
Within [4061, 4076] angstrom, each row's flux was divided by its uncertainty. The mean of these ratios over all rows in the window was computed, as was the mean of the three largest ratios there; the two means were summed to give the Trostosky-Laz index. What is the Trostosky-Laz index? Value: 60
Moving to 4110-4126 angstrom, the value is 66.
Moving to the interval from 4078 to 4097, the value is 64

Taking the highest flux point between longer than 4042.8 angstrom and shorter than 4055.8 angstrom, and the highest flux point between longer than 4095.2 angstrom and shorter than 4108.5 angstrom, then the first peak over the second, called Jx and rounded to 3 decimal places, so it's 1.074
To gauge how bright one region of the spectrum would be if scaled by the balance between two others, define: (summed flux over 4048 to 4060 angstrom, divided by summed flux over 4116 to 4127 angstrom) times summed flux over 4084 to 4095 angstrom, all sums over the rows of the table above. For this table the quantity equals 162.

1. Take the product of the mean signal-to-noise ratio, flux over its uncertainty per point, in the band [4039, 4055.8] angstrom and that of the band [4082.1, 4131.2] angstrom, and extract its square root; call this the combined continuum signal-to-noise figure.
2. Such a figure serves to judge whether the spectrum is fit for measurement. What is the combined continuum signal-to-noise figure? 30.3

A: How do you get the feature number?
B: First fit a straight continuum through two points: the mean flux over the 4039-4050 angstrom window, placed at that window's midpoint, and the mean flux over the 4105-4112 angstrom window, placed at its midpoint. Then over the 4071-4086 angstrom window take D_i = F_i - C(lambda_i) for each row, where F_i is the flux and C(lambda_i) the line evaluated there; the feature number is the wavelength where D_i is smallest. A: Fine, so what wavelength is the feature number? 4075.49 angstrom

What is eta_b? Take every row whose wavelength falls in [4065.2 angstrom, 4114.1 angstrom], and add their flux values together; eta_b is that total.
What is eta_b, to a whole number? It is 649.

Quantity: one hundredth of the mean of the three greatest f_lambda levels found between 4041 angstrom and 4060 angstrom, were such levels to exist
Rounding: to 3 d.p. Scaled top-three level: 0.282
